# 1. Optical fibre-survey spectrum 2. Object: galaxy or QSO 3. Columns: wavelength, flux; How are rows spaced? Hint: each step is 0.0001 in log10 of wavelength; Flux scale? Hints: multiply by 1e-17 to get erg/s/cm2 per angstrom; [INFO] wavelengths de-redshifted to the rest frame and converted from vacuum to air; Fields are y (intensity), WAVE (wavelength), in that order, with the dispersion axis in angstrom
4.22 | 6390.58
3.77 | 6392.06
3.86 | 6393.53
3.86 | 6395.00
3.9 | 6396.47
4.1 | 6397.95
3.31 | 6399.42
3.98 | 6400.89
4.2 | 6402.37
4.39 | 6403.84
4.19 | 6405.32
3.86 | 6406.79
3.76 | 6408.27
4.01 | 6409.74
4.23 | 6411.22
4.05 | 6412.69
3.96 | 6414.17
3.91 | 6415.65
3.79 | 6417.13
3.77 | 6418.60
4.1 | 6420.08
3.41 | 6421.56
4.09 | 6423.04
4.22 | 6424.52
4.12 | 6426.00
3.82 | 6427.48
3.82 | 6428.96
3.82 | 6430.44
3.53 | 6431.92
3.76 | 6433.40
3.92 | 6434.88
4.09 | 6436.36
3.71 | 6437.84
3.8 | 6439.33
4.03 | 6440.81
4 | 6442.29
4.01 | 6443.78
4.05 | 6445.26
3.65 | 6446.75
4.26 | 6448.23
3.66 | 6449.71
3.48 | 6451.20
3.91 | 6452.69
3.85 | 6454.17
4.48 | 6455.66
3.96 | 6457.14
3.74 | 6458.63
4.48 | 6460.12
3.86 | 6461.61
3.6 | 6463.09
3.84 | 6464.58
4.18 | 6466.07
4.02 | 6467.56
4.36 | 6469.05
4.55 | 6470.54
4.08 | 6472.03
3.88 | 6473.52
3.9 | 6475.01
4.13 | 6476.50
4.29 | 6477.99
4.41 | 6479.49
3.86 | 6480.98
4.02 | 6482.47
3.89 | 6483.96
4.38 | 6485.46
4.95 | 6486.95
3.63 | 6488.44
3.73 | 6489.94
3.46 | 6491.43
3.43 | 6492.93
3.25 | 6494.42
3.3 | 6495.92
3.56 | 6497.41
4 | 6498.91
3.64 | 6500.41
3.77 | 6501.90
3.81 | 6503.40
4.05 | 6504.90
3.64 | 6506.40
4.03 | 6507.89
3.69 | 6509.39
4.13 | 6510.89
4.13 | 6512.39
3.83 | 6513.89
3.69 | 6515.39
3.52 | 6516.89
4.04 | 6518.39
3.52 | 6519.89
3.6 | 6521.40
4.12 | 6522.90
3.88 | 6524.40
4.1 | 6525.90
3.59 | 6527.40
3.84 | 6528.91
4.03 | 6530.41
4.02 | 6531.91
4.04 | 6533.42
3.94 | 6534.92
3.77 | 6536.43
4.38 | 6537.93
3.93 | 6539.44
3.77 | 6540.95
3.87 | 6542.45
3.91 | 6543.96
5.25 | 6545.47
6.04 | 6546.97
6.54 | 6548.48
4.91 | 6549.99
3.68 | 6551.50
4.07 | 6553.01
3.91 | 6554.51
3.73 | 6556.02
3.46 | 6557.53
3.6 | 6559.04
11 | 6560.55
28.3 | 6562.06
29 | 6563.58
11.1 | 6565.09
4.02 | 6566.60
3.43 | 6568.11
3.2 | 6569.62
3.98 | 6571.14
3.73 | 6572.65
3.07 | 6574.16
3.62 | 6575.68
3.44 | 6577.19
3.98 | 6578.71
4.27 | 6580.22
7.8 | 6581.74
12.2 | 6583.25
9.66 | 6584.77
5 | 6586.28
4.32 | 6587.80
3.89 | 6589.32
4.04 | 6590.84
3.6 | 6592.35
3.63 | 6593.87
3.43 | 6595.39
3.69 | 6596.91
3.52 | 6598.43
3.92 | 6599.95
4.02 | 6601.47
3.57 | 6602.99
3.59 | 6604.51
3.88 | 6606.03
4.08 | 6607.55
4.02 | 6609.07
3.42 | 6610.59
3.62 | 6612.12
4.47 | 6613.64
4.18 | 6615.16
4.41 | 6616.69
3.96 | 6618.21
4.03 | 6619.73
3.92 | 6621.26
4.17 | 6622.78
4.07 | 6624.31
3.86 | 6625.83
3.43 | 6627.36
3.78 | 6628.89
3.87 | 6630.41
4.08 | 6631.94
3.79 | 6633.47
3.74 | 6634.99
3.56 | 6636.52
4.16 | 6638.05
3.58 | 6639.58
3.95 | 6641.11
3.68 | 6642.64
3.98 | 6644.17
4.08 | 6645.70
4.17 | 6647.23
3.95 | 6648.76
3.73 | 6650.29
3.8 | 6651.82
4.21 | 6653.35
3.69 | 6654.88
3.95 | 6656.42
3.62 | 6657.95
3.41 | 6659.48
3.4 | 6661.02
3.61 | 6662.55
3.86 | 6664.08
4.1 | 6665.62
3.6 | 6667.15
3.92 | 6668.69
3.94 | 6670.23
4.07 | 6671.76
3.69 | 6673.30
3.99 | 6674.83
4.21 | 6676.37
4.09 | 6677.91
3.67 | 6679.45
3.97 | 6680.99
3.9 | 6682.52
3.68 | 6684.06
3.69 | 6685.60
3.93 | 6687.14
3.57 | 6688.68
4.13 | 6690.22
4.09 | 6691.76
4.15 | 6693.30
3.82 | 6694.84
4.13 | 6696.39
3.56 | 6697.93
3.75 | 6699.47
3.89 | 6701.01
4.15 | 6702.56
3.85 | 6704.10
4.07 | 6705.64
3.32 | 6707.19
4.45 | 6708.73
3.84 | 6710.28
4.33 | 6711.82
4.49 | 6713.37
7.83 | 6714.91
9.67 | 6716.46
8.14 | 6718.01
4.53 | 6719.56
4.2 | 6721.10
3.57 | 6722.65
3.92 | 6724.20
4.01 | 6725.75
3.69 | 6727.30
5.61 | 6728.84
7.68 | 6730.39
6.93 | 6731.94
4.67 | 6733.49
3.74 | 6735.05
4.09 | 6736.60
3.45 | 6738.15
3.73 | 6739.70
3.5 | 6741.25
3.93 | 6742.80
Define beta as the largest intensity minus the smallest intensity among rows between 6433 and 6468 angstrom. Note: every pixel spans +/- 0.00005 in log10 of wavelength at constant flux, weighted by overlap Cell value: 1.0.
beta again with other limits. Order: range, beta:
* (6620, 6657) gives 0.8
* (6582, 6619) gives 8.8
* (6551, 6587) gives 25.9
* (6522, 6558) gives 3.1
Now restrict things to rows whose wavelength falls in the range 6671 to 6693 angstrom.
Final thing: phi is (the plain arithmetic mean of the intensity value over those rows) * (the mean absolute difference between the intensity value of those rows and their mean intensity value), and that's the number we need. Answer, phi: 0.69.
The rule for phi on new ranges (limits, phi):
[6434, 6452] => 0.74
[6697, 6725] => 6.01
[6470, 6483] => 0.81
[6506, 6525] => 0.79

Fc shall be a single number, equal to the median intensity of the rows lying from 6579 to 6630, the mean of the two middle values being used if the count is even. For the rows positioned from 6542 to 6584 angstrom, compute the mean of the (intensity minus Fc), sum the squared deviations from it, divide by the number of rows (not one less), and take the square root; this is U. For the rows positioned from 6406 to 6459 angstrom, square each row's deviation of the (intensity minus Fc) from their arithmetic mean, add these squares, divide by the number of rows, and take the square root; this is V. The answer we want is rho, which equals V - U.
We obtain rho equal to -6.3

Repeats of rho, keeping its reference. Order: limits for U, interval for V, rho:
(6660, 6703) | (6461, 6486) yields 0.0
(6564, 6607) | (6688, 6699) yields -2.1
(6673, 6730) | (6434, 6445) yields -1.2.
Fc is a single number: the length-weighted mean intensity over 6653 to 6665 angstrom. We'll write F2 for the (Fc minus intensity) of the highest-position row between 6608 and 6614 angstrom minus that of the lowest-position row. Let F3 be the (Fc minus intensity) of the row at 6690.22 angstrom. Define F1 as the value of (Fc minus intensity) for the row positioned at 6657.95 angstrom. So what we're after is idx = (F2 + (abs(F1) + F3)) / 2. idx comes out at -0.39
